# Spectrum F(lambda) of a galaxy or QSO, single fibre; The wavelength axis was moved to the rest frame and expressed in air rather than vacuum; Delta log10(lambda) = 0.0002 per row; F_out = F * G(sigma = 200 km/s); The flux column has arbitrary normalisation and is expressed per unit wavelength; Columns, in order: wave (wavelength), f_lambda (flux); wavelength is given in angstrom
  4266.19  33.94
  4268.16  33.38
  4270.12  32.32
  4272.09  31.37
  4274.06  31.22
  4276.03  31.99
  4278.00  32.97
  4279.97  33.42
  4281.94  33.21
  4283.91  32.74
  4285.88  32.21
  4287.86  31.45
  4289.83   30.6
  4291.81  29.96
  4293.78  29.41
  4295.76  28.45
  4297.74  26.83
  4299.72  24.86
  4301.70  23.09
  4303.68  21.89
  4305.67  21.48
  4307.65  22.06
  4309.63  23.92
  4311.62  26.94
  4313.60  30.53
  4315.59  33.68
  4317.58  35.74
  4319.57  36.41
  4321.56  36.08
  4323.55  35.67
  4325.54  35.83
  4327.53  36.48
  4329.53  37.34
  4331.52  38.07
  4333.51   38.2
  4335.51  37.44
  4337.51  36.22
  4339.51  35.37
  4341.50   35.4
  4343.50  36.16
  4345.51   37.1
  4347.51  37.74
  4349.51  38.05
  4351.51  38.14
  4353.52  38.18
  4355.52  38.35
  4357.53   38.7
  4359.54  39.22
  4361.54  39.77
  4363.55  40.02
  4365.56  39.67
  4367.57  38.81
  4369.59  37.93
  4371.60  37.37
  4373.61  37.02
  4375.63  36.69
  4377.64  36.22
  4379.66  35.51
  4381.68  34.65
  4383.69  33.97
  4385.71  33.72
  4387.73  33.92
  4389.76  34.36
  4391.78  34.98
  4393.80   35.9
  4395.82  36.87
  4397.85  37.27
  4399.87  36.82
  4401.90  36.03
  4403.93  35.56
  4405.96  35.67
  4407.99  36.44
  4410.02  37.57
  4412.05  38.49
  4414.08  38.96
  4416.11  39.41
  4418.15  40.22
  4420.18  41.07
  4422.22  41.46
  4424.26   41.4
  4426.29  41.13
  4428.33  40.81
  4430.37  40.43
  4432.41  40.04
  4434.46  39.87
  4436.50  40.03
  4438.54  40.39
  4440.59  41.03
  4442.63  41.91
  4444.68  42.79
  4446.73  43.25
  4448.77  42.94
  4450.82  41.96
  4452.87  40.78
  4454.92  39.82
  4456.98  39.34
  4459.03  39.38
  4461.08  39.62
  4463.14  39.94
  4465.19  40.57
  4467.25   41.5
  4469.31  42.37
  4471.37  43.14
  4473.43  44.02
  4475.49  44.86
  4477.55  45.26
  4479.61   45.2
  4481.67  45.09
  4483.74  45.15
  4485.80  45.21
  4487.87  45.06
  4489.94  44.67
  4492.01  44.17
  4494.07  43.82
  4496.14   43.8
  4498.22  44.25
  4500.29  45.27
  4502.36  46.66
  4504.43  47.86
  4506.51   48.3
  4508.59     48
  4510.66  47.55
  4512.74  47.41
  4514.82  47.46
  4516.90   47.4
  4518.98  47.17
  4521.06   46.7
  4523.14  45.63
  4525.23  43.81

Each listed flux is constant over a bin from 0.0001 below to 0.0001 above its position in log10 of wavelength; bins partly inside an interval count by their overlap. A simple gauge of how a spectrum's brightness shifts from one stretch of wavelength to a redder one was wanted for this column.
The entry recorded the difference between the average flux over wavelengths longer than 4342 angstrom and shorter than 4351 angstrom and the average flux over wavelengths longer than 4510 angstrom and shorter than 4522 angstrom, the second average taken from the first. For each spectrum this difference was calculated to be -10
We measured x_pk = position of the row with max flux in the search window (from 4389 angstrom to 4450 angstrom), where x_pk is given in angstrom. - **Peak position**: 4446.73 angstrom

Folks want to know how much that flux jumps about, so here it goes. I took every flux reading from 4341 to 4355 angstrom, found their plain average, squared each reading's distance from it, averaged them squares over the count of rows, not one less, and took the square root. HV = 1.0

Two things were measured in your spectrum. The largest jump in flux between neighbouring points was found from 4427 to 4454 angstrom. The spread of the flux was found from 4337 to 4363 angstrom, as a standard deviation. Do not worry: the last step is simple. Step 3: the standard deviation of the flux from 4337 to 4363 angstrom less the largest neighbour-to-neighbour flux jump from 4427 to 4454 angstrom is 0.2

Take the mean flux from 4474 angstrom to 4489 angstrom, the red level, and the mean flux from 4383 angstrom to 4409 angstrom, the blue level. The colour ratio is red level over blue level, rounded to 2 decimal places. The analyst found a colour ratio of 1.27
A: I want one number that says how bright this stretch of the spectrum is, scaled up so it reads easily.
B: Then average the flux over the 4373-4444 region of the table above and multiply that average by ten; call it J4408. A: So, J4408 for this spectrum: 379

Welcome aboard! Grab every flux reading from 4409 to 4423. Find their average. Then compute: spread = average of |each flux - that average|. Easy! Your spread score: 1.1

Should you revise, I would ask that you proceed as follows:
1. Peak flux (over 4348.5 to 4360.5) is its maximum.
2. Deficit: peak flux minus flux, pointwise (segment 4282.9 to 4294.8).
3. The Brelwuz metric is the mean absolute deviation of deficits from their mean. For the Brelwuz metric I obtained 1.1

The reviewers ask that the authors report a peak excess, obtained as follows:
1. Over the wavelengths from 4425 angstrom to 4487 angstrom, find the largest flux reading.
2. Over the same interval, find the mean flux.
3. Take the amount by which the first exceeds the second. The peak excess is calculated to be 3.3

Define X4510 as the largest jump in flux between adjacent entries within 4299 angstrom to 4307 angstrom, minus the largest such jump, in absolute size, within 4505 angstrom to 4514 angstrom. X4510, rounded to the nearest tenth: 1.3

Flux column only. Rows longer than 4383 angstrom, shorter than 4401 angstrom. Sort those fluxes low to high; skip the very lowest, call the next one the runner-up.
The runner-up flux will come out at 33.92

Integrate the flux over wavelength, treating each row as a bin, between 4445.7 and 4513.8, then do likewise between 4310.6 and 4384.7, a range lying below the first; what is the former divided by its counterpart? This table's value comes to 1.10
